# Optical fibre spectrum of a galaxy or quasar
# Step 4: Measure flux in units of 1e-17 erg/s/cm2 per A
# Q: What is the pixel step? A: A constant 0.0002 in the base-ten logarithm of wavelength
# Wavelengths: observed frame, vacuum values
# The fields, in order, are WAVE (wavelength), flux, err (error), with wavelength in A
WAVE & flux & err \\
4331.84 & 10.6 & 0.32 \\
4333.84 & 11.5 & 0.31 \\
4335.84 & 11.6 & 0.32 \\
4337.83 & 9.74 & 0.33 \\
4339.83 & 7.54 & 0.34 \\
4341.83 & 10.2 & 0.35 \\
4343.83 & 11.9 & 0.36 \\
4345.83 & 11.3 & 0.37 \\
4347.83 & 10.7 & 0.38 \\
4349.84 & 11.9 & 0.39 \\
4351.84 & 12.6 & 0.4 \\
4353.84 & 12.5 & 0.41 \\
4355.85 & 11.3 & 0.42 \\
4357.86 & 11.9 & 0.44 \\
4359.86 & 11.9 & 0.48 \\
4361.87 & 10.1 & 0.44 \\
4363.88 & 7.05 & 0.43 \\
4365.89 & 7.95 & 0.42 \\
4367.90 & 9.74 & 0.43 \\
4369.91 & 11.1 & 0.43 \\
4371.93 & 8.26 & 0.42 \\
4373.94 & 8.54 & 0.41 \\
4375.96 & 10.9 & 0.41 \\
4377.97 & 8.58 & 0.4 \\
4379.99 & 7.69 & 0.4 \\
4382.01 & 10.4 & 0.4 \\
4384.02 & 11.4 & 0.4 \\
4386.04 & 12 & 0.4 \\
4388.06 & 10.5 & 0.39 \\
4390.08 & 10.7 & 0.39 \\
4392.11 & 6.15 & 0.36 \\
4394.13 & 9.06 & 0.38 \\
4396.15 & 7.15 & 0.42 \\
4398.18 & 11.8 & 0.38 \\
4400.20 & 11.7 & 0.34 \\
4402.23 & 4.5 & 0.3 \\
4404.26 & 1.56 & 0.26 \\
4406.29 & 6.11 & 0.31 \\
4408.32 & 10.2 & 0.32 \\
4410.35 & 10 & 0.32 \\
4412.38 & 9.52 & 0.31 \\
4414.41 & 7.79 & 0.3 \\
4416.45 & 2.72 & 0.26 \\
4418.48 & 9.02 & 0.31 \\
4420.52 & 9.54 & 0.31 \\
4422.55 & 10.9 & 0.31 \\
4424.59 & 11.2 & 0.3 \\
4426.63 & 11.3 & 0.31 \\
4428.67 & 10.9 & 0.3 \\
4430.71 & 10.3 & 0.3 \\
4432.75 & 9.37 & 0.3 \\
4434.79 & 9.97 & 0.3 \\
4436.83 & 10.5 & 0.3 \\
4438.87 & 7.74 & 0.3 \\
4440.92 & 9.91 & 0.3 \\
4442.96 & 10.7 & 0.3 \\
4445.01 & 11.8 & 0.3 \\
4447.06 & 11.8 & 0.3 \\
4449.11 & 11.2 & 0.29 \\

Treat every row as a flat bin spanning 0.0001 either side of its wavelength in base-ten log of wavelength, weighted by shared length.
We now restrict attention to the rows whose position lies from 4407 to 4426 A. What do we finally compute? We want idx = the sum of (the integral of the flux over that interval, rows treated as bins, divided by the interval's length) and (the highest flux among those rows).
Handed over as 20.2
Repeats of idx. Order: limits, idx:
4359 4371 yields 21.5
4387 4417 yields 19.8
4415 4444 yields 20.9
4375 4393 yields 21.8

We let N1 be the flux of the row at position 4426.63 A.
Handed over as 11.3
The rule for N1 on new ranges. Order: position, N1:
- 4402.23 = 4.5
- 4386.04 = 12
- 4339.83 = 7.54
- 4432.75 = 9.37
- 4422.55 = 10.9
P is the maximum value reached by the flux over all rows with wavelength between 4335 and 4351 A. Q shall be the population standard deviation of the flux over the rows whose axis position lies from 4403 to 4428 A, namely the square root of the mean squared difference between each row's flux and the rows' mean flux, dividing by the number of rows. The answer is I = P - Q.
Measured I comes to 8.8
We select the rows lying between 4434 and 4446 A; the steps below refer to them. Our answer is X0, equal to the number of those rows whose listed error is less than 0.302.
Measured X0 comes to 6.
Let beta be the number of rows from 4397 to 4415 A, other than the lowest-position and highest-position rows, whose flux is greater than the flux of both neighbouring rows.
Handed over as 1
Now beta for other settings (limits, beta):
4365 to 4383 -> 2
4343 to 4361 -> 1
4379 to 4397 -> 3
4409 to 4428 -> 0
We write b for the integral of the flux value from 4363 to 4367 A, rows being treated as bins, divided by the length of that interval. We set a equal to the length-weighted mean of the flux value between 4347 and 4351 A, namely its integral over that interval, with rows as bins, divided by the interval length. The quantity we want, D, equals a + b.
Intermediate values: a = 11.4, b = 8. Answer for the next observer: 18.9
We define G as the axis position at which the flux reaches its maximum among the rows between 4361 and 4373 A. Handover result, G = 4369.91 A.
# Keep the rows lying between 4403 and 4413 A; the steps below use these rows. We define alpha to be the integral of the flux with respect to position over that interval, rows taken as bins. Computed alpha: 73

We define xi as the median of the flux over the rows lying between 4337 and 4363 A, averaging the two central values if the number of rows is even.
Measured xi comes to 11.3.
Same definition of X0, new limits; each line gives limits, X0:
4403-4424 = 3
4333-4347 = 0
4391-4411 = 2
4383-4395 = 0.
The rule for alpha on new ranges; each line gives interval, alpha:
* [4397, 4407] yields 72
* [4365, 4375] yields 91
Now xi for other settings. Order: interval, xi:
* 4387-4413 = 9.5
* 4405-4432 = 10.0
